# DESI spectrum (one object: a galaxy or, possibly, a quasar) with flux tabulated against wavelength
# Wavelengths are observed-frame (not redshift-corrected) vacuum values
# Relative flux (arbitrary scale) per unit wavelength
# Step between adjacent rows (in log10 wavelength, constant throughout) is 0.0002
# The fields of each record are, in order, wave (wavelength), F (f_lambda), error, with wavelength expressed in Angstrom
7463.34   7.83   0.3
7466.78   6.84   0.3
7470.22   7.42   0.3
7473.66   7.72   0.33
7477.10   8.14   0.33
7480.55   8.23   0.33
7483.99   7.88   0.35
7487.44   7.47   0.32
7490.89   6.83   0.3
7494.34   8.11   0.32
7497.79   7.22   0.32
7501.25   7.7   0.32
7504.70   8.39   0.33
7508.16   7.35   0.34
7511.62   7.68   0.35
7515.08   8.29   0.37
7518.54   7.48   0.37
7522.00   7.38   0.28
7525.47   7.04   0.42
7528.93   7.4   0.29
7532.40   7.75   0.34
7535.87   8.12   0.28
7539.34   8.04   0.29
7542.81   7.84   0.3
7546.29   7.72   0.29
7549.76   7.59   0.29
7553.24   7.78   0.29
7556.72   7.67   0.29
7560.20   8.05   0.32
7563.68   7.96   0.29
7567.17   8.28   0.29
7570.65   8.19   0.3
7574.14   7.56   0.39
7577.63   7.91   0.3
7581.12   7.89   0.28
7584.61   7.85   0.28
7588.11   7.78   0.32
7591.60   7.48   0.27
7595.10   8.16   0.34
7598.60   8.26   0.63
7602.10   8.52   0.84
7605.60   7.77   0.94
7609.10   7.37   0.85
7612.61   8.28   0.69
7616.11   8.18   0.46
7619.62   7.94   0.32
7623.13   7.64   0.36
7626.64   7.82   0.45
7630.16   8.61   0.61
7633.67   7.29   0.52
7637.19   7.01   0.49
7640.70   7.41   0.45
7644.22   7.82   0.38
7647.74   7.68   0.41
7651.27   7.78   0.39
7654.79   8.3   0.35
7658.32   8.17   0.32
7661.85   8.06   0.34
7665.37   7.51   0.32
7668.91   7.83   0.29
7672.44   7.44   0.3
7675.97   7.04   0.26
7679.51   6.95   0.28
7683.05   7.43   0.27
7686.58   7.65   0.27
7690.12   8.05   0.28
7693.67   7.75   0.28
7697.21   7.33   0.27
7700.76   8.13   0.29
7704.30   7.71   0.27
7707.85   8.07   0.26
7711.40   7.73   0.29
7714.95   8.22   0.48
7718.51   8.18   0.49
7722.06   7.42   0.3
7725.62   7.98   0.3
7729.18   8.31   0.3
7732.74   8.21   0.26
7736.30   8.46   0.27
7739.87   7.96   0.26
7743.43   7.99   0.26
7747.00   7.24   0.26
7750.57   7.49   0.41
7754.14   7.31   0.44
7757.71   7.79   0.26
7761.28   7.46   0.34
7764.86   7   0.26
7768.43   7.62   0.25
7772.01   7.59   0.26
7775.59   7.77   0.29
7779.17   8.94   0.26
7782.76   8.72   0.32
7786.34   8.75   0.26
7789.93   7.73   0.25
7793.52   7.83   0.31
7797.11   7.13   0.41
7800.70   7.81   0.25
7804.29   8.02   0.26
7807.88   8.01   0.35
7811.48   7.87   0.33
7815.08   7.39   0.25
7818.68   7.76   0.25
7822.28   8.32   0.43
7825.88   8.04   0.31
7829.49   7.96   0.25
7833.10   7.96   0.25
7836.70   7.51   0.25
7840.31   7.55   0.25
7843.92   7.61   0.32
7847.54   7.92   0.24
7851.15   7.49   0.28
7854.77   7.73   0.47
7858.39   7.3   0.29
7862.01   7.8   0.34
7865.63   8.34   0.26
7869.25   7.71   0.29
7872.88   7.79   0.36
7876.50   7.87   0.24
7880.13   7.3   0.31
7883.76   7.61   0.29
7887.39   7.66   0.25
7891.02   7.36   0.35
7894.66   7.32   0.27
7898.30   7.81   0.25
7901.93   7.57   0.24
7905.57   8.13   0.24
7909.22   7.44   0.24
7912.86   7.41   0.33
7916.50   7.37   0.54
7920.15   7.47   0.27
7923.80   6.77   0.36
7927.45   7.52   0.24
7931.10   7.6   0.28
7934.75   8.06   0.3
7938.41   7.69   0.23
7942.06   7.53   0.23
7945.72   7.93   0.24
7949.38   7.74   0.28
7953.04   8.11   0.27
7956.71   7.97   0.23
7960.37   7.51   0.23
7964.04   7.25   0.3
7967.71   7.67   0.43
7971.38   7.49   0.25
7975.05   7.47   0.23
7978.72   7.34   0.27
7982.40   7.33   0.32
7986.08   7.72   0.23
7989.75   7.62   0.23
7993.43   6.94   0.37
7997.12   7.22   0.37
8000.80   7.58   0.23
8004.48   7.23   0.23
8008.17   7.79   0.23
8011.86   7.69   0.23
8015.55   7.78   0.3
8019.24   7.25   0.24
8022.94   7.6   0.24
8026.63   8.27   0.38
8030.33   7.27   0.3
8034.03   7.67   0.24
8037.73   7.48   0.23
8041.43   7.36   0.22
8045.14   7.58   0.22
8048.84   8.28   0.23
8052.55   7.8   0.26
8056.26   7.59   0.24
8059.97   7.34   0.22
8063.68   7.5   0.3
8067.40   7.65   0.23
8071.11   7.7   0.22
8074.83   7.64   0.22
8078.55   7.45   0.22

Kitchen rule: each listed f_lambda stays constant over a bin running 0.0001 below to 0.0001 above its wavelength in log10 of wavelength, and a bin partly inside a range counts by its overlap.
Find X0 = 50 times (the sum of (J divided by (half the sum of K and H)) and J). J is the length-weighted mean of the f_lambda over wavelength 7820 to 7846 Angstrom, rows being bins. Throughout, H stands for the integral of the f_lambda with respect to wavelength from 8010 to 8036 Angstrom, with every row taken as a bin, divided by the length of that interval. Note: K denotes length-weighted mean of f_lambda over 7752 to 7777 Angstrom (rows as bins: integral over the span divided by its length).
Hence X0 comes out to 444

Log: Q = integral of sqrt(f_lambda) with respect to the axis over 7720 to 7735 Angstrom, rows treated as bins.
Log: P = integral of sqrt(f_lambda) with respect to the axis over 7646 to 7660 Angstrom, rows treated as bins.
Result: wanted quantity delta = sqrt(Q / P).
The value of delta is 1.036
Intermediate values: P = 39.5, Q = 42.4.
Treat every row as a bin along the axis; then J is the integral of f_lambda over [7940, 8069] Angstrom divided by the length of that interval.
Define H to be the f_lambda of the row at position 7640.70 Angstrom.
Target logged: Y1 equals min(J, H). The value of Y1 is 7.41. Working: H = 7.41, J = 7.59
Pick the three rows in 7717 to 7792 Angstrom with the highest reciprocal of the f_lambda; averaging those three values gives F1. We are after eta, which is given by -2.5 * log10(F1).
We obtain 2.14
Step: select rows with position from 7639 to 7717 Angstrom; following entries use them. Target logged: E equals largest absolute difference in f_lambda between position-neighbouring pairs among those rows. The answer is 0.80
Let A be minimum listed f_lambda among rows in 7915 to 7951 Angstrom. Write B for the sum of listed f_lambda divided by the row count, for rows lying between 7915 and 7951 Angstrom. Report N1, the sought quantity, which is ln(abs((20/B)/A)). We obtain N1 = -0.94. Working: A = 6.77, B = 7.6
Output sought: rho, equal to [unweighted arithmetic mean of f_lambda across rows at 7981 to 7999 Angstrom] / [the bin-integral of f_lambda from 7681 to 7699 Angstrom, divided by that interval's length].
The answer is 0.97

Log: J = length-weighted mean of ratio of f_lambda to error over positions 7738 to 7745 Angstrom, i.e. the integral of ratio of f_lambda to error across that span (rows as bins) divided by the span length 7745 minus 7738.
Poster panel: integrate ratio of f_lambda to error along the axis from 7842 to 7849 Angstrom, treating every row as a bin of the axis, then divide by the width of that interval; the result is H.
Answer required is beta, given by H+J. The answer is 59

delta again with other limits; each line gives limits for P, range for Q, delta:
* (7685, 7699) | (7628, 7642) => 0.997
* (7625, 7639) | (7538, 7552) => 1.004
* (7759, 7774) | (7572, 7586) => 0.978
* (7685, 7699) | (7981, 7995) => 0.991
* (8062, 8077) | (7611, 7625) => 0.978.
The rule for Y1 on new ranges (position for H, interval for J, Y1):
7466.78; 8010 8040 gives 6.84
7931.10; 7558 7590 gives 7.60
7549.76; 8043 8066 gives 7.59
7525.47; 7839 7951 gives 7.04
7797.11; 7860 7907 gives 7.13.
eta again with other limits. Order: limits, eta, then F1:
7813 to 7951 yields 2.13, 0.141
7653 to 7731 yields 2.13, 0.141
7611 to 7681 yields 2.11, 0.143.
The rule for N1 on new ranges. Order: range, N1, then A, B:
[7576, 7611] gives -1.07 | 7.37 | 7.9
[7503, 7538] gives -1.00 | 7.04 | 7.7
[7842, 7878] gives -1.04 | 7.3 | 7.8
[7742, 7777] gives -0.97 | 7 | 7.5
